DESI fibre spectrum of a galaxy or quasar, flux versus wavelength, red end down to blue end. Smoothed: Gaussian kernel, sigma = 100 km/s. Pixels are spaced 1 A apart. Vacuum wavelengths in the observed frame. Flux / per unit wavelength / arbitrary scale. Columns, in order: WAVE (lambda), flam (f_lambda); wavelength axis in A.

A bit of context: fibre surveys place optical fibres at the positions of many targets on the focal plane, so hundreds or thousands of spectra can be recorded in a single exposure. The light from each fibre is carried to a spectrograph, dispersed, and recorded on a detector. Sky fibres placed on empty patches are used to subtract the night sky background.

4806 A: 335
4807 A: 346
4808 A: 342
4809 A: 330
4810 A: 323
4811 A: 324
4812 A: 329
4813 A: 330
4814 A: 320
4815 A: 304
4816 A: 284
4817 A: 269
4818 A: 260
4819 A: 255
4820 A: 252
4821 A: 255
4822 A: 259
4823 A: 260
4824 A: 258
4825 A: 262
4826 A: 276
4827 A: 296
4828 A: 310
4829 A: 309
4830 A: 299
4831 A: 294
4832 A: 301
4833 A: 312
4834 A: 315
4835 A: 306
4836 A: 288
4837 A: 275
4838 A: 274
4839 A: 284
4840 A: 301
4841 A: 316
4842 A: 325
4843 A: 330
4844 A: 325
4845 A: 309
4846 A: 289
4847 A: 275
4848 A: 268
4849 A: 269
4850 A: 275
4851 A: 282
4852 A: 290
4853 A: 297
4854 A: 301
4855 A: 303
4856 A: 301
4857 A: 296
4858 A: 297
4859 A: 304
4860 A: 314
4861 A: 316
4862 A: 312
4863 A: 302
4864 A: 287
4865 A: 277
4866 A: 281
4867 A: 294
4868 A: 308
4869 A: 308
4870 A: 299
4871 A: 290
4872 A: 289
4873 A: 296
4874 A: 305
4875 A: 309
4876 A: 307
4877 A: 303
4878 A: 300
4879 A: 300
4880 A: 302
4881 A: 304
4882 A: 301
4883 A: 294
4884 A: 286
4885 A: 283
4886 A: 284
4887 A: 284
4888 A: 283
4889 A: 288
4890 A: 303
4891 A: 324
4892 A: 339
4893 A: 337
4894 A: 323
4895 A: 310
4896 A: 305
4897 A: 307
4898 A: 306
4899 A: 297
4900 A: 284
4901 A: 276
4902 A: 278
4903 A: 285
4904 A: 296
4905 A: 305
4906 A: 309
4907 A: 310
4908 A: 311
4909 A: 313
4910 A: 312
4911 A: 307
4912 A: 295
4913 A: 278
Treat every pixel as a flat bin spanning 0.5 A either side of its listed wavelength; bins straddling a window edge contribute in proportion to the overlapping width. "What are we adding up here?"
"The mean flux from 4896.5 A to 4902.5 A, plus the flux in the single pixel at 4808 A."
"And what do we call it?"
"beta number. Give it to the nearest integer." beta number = 633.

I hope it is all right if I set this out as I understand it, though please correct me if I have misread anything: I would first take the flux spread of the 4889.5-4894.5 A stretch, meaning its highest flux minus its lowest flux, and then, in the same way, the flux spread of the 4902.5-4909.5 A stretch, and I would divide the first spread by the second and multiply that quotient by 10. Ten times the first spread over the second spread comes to 12.9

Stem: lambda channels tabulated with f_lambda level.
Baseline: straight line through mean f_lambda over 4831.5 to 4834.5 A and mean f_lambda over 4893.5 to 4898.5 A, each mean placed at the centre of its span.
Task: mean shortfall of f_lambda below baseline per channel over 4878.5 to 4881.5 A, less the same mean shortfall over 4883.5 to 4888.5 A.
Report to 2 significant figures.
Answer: -18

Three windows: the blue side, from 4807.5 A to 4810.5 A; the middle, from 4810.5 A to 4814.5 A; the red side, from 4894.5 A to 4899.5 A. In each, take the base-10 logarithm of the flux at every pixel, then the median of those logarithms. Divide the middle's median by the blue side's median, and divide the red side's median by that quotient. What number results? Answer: 2.49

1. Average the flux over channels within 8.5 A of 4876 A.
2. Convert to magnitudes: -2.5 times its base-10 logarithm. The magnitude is -6.19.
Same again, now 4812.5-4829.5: -6.12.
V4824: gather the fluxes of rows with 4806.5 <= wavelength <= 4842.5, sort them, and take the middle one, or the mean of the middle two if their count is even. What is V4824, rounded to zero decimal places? 300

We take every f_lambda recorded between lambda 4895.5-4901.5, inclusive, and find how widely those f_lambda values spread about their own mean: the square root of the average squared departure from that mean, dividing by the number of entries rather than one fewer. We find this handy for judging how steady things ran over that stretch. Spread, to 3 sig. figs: 11.9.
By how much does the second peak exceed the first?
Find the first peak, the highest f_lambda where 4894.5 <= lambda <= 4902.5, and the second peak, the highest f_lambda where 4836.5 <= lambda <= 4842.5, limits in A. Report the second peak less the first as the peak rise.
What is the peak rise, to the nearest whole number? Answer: 15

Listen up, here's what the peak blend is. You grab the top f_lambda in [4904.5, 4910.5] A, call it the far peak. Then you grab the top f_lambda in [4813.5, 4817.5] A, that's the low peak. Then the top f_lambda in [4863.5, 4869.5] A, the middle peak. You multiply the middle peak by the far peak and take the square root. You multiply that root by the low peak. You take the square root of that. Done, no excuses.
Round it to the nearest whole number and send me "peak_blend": 315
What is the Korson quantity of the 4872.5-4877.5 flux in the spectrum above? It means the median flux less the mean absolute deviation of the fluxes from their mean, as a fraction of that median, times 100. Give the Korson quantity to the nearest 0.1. 98.8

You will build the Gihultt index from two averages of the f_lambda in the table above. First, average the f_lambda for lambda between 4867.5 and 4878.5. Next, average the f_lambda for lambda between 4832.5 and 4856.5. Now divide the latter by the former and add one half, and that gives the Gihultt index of 1.48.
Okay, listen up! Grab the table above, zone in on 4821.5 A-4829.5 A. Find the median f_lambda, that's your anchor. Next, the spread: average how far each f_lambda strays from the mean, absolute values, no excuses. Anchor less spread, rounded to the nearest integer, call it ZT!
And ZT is 249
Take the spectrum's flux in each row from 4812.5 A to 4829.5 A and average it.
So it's 280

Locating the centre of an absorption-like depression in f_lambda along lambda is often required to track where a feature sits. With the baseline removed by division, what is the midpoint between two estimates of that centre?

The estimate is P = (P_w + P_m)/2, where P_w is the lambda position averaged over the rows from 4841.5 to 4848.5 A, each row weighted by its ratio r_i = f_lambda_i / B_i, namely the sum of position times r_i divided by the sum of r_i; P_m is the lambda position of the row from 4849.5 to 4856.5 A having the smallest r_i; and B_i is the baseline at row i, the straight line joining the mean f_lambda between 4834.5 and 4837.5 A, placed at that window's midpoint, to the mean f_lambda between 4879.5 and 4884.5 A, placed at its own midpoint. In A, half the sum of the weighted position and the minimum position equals 4847.4 A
